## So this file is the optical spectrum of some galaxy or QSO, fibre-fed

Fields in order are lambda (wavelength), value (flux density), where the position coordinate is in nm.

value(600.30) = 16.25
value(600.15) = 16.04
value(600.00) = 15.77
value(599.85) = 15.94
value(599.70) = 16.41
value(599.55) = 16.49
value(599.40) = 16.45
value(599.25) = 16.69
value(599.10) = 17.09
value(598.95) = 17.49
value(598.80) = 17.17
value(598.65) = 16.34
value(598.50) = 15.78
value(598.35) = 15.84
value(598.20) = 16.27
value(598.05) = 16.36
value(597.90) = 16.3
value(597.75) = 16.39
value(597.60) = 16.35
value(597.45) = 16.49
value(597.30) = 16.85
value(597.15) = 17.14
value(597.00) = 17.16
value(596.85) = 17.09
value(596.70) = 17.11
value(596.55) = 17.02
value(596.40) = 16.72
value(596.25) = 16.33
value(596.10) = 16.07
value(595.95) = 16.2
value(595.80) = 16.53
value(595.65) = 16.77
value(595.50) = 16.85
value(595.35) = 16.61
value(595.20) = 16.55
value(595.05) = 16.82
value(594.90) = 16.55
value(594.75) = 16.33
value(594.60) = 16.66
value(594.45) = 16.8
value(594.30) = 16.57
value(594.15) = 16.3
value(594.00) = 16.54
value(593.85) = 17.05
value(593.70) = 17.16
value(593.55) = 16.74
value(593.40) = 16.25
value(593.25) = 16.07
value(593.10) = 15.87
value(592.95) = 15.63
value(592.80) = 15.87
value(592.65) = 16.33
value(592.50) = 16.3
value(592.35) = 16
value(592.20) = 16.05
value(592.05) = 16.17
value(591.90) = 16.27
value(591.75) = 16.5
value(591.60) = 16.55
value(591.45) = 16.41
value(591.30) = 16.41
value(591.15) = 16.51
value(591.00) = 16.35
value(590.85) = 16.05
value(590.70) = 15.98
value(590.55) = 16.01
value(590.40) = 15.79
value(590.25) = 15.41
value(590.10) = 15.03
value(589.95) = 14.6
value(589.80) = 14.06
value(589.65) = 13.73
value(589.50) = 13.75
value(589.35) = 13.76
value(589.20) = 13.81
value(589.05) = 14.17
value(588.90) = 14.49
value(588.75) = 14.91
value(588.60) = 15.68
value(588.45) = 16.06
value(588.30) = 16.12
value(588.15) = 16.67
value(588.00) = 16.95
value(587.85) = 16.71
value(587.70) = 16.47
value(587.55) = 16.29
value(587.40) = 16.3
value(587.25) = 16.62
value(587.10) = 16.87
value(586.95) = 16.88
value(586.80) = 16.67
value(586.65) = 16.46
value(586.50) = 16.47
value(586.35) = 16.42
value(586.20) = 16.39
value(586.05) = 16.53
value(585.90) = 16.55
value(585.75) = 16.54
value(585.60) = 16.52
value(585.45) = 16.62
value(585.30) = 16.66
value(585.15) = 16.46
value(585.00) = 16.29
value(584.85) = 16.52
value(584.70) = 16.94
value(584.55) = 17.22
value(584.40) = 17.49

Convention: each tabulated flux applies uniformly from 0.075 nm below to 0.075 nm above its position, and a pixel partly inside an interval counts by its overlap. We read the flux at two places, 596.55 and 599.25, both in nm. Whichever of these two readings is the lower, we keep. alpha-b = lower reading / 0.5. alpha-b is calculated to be 33.4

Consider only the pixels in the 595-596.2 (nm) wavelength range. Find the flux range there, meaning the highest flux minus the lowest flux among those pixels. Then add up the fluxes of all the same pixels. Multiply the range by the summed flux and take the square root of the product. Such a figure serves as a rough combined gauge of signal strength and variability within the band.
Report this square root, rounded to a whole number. 10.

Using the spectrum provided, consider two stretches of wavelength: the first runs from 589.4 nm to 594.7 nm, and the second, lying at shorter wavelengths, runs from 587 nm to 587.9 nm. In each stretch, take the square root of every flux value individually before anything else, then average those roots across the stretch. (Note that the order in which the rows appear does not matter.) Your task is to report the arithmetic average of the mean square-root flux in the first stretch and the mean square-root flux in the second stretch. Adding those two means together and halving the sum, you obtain 4.03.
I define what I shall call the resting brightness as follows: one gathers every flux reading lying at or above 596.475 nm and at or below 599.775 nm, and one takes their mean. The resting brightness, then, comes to 16.6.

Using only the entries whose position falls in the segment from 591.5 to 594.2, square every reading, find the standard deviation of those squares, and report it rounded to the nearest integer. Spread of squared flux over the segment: 13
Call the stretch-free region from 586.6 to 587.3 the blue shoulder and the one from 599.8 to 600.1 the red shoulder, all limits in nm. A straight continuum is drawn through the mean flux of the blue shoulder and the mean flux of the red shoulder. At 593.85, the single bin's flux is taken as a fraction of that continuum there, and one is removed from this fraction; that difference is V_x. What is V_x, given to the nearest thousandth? 0.049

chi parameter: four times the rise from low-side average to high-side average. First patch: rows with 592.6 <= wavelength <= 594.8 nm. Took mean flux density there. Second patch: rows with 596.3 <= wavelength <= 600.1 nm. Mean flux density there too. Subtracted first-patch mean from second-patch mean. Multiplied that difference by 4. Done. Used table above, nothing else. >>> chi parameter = 1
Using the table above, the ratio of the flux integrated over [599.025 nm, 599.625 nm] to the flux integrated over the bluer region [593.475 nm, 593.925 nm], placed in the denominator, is 1.31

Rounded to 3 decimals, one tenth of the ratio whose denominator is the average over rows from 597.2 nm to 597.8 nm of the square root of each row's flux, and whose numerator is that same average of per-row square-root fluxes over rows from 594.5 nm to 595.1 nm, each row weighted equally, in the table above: 0.100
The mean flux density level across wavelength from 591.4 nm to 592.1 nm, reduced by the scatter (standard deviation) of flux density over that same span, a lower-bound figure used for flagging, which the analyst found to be 16.2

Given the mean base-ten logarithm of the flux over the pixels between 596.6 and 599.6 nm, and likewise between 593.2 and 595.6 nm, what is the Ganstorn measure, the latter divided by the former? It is 1.000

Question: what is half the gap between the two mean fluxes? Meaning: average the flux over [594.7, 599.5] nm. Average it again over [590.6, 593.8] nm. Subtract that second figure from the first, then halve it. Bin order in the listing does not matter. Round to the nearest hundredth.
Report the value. 0.18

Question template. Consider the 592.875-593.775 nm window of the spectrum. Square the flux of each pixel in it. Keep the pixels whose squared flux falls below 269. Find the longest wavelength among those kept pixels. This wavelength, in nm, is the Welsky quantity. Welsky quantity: 593.40 nm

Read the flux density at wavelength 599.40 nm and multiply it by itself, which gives 271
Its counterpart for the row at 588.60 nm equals 246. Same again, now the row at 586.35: 270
